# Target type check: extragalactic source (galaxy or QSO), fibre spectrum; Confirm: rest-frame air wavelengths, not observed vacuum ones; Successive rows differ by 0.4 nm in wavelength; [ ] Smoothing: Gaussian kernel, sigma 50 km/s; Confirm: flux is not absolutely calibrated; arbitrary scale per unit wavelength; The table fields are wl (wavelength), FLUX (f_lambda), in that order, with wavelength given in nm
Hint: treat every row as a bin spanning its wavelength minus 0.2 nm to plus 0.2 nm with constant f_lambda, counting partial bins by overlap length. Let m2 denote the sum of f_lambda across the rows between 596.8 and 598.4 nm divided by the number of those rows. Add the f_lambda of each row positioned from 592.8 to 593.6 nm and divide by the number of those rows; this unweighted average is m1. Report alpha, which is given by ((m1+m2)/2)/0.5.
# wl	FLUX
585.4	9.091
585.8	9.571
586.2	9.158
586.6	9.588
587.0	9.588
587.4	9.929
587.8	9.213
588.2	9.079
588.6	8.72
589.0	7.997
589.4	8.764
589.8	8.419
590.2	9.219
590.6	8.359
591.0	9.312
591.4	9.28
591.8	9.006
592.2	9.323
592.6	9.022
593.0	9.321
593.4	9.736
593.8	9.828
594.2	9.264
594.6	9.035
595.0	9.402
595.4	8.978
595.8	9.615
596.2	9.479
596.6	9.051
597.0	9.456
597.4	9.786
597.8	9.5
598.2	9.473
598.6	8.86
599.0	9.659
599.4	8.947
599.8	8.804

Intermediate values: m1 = 9.53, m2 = 9.55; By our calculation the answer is 19.1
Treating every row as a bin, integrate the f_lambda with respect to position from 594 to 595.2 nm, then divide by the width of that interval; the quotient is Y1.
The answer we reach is 9.23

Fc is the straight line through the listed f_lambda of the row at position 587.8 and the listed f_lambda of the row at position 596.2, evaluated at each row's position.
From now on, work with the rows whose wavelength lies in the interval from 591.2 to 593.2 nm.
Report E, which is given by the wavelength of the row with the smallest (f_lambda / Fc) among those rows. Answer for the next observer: 592.6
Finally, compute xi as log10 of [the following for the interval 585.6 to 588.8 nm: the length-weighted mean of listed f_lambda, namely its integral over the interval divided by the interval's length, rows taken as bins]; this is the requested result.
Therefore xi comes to 0.971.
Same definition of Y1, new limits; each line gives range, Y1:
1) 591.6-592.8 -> 9.12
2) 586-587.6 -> 9.57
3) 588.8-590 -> 8.39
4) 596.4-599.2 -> 9.40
